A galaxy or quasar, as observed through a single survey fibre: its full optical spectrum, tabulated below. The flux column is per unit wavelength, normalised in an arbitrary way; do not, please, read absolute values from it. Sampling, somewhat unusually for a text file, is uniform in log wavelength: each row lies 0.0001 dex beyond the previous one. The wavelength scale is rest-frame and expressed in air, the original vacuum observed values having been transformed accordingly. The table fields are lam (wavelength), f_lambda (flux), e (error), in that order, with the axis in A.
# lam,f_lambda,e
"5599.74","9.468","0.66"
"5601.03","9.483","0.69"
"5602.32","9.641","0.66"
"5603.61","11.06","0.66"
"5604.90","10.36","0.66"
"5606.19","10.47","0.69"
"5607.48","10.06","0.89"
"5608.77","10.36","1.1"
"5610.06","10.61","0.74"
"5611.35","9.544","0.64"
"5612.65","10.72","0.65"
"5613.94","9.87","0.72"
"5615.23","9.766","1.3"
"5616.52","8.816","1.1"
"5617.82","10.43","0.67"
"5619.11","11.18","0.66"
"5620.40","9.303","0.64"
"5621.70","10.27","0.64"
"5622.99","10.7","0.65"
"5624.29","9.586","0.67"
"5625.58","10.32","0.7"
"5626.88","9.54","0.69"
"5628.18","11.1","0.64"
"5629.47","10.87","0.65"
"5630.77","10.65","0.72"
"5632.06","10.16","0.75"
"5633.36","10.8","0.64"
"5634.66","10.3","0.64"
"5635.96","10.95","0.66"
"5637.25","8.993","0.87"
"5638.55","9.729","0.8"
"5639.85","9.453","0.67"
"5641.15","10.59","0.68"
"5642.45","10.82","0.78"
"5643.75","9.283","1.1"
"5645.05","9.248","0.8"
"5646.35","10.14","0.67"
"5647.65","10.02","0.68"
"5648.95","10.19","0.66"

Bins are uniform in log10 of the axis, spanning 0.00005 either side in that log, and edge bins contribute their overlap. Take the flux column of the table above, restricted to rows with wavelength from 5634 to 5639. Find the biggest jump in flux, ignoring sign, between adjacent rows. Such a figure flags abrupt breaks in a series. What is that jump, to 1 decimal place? 2.0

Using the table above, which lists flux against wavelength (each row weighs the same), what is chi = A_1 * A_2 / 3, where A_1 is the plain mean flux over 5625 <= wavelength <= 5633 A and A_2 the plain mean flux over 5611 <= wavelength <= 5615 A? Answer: 35.0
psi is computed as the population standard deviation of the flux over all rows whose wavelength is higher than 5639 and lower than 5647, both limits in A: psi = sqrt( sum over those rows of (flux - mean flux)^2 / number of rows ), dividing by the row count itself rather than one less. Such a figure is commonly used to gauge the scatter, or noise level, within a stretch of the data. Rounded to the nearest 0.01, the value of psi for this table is 0.63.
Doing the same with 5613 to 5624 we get 0.71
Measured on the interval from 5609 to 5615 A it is 0.49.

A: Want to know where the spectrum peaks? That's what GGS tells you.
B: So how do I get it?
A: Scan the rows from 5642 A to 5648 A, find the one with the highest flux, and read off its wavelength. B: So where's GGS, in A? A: 5642.45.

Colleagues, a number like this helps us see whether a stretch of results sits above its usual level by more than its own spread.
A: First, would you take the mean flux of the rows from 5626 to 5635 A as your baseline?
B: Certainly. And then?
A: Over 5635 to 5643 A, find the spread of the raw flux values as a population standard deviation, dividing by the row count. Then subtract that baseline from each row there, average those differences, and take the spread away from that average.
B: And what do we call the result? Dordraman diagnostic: -1.1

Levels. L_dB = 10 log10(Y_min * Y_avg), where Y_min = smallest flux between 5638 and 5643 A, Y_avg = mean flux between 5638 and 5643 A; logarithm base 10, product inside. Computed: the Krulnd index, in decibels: 19.8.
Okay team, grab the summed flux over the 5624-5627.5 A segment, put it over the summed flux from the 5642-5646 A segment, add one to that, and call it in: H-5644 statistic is 2.00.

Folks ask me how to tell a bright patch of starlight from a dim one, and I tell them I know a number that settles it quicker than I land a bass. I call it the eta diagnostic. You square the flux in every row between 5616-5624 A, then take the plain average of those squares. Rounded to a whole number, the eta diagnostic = 103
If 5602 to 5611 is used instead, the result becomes 108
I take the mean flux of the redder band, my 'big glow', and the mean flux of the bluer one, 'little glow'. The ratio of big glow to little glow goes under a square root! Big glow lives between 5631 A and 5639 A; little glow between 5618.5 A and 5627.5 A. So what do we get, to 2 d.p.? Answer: 1.00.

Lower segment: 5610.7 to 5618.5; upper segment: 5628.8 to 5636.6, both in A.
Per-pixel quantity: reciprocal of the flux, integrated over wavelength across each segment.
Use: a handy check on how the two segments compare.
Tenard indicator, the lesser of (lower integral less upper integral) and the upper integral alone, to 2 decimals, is 0.06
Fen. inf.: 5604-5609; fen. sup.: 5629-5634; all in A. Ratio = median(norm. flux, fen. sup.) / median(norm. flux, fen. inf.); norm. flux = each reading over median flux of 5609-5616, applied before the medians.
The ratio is 1.04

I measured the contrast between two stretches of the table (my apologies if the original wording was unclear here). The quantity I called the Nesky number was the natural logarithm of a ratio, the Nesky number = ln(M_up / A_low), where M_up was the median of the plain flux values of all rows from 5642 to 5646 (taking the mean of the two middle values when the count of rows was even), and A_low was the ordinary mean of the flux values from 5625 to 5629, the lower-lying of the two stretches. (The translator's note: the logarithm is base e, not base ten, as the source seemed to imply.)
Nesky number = -0.11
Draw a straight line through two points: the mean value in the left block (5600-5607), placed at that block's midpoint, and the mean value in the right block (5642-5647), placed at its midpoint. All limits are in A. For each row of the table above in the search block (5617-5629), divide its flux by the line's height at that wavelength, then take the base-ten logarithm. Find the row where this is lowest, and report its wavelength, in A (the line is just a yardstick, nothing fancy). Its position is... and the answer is 5620.40 A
